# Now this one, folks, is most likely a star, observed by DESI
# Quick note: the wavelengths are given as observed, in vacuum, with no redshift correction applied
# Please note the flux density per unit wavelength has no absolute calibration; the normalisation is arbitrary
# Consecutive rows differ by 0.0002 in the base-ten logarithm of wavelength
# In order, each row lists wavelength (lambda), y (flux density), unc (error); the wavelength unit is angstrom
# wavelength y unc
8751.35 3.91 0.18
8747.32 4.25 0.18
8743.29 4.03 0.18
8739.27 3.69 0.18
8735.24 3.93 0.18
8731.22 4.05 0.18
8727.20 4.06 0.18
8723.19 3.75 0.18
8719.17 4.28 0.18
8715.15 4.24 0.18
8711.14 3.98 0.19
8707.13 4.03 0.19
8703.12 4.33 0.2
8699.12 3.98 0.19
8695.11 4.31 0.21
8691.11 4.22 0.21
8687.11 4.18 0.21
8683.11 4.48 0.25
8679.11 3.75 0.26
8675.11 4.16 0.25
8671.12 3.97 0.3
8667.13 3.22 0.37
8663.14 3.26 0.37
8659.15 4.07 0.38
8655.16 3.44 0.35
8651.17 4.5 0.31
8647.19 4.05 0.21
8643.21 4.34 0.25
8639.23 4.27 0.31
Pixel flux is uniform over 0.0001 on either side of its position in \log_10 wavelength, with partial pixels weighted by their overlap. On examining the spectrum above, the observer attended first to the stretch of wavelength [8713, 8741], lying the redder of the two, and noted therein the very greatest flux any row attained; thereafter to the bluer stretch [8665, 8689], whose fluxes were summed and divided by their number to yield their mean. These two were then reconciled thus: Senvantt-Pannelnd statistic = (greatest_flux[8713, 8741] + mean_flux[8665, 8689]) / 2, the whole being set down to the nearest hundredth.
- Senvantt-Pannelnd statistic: 4.12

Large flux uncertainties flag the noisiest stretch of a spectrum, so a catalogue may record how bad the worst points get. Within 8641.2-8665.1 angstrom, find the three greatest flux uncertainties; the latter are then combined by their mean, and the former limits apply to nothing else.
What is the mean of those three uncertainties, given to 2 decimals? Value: 0.37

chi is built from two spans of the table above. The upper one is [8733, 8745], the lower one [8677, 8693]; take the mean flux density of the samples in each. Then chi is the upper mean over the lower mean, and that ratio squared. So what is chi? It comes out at 0.87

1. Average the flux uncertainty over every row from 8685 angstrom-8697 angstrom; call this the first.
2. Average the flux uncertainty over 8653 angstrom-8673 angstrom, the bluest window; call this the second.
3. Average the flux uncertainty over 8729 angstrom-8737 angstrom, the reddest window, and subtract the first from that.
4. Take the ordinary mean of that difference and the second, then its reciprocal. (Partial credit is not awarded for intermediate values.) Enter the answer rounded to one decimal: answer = 6.2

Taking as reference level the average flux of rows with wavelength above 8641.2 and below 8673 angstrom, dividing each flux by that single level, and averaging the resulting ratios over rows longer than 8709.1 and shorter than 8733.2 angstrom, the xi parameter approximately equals 1.053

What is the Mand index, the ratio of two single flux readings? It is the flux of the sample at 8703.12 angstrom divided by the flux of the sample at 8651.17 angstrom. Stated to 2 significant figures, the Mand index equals 0.96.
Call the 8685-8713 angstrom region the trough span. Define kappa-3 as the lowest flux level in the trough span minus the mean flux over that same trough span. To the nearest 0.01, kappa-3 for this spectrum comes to -0.17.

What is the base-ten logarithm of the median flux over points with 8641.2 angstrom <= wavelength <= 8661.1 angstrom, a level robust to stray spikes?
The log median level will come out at 0.610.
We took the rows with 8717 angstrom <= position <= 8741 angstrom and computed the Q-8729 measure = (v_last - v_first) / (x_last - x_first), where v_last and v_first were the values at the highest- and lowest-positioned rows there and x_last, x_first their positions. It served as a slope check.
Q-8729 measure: -0.029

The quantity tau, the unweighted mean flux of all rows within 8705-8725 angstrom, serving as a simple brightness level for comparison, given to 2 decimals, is 4.06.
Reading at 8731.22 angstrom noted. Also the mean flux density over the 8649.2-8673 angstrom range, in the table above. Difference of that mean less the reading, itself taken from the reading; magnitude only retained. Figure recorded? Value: 4.36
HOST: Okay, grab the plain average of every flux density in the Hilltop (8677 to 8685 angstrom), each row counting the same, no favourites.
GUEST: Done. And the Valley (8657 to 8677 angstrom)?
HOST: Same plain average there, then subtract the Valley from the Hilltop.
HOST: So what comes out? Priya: 0.4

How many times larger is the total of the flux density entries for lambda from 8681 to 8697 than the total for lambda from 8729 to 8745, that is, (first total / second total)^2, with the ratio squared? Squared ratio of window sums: 1.2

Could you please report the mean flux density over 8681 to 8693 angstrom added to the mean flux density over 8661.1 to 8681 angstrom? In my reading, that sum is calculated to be 8.0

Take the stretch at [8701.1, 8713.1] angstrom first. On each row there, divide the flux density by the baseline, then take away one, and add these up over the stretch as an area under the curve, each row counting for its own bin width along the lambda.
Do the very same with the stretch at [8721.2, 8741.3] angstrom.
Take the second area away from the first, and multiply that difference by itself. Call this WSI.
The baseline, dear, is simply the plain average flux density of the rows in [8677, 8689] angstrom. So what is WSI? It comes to 1.2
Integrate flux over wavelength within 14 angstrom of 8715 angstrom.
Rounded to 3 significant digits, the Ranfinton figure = 115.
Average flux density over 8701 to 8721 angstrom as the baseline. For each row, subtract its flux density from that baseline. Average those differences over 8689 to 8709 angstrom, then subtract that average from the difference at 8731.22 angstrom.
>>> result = 0.1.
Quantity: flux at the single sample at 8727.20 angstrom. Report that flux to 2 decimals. 4.06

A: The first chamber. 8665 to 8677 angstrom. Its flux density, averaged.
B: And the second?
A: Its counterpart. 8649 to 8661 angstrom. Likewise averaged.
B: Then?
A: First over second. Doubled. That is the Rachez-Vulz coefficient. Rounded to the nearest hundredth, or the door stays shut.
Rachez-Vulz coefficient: 1.89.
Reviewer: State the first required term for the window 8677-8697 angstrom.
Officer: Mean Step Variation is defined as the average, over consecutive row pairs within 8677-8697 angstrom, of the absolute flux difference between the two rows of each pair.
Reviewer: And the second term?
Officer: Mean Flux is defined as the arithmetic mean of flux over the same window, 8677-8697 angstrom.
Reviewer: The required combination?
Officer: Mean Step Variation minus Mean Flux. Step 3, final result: -3.90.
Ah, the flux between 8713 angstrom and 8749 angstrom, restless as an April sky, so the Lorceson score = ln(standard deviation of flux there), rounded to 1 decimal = -1.6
